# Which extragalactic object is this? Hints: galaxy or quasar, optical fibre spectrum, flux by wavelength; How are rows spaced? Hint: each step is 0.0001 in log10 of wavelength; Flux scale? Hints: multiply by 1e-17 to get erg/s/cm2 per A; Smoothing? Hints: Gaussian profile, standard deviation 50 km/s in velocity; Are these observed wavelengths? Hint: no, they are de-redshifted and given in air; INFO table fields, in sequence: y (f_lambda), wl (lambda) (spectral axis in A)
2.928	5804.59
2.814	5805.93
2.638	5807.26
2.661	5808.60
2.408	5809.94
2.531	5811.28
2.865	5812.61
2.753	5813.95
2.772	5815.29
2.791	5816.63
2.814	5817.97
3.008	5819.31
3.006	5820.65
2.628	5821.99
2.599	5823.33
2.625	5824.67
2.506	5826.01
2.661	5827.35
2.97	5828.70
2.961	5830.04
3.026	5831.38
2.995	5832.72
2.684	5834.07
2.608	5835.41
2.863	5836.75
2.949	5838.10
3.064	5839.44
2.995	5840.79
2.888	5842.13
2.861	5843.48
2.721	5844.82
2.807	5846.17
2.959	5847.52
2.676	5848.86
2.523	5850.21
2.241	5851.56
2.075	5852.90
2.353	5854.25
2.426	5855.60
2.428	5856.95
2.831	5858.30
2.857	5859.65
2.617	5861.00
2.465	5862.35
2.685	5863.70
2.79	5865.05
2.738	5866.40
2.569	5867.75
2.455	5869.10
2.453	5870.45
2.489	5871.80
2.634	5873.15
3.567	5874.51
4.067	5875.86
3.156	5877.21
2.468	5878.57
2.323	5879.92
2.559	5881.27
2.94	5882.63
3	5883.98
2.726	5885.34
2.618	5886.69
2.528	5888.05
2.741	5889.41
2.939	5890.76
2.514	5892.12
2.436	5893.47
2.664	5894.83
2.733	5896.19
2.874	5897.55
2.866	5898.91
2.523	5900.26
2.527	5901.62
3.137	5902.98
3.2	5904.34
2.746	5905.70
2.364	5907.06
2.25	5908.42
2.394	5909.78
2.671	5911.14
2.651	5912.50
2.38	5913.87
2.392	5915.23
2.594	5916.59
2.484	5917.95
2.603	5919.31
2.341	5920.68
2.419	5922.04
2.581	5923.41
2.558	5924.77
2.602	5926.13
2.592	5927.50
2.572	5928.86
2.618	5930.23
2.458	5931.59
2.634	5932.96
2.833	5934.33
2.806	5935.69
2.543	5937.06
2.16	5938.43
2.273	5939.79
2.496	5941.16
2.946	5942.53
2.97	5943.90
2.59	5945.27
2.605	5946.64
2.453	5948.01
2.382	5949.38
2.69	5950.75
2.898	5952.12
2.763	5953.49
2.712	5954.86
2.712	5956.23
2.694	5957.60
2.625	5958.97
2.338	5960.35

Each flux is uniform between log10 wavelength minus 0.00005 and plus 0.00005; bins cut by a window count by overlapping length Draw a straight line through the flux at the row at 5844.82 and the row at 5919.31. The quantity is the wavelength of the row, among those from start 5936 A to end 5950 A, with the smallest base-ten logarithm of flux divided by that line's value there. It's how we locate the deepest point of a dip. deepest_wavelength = 5938.43 A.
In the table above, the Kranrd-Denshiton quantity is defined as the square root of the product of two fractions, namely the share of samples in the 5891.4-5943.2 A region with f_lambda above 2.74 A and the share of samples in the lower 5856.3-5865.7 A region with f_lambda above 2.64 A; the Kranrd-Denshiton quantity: 0.347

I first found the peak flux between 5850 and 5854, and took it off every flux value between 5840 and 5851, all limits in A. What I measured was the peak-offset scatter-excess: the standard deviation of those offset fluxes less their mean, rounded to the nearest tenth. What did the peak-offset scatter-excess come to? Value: -0.1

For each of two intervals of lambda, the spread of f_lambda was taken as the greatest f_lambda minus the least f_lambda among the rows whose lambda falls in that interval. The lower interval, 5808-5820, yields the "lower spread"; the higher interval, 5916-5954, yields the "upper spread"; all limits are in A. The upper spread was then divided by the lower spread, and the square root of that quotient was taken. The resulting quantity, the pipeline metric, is 1.2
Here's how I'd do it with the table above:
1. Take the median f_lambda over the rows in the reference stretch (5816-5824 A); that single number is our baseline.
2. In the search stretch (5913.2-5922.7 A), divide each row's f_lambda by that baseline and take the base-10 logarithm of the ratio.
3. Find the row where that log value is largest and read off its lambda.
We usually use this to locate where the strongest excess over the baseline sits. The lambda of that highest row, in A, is 5919.31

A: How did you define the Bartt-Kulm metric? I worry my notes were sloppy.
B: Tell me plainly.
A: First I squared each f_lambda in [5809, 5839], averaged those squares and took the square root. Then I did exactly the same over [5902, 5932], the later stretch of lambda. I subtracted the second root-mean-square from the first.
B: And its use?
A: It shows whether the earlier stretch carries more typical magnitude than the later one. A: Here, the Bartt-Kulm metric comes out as 0.197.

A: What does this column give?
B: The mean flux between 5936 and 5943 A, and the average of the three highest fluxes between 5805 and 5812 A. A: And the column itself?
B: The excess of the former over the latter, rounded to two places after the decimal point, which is -0.22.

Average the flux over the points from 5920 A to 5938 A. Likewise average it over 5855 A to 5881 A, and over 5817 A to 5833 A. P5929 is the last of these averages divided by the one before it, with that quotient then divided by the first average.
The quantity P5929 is 0.399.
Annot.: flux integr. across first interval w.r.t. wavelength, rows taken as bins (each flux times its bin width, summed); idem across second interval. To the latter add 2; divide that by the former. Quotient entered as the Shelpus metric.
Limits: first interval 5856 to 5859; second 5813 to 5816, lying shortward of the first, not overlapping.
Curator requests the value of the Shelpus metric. 1.32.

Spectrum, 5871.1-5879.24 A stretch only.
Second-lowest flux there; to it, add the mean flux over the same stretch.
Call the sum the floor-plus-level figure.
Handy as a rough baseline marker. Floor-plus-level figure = 5.55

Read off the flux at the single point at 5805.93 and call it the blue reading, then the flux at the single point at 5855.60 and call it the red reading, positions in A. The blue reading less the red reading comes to 0.39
